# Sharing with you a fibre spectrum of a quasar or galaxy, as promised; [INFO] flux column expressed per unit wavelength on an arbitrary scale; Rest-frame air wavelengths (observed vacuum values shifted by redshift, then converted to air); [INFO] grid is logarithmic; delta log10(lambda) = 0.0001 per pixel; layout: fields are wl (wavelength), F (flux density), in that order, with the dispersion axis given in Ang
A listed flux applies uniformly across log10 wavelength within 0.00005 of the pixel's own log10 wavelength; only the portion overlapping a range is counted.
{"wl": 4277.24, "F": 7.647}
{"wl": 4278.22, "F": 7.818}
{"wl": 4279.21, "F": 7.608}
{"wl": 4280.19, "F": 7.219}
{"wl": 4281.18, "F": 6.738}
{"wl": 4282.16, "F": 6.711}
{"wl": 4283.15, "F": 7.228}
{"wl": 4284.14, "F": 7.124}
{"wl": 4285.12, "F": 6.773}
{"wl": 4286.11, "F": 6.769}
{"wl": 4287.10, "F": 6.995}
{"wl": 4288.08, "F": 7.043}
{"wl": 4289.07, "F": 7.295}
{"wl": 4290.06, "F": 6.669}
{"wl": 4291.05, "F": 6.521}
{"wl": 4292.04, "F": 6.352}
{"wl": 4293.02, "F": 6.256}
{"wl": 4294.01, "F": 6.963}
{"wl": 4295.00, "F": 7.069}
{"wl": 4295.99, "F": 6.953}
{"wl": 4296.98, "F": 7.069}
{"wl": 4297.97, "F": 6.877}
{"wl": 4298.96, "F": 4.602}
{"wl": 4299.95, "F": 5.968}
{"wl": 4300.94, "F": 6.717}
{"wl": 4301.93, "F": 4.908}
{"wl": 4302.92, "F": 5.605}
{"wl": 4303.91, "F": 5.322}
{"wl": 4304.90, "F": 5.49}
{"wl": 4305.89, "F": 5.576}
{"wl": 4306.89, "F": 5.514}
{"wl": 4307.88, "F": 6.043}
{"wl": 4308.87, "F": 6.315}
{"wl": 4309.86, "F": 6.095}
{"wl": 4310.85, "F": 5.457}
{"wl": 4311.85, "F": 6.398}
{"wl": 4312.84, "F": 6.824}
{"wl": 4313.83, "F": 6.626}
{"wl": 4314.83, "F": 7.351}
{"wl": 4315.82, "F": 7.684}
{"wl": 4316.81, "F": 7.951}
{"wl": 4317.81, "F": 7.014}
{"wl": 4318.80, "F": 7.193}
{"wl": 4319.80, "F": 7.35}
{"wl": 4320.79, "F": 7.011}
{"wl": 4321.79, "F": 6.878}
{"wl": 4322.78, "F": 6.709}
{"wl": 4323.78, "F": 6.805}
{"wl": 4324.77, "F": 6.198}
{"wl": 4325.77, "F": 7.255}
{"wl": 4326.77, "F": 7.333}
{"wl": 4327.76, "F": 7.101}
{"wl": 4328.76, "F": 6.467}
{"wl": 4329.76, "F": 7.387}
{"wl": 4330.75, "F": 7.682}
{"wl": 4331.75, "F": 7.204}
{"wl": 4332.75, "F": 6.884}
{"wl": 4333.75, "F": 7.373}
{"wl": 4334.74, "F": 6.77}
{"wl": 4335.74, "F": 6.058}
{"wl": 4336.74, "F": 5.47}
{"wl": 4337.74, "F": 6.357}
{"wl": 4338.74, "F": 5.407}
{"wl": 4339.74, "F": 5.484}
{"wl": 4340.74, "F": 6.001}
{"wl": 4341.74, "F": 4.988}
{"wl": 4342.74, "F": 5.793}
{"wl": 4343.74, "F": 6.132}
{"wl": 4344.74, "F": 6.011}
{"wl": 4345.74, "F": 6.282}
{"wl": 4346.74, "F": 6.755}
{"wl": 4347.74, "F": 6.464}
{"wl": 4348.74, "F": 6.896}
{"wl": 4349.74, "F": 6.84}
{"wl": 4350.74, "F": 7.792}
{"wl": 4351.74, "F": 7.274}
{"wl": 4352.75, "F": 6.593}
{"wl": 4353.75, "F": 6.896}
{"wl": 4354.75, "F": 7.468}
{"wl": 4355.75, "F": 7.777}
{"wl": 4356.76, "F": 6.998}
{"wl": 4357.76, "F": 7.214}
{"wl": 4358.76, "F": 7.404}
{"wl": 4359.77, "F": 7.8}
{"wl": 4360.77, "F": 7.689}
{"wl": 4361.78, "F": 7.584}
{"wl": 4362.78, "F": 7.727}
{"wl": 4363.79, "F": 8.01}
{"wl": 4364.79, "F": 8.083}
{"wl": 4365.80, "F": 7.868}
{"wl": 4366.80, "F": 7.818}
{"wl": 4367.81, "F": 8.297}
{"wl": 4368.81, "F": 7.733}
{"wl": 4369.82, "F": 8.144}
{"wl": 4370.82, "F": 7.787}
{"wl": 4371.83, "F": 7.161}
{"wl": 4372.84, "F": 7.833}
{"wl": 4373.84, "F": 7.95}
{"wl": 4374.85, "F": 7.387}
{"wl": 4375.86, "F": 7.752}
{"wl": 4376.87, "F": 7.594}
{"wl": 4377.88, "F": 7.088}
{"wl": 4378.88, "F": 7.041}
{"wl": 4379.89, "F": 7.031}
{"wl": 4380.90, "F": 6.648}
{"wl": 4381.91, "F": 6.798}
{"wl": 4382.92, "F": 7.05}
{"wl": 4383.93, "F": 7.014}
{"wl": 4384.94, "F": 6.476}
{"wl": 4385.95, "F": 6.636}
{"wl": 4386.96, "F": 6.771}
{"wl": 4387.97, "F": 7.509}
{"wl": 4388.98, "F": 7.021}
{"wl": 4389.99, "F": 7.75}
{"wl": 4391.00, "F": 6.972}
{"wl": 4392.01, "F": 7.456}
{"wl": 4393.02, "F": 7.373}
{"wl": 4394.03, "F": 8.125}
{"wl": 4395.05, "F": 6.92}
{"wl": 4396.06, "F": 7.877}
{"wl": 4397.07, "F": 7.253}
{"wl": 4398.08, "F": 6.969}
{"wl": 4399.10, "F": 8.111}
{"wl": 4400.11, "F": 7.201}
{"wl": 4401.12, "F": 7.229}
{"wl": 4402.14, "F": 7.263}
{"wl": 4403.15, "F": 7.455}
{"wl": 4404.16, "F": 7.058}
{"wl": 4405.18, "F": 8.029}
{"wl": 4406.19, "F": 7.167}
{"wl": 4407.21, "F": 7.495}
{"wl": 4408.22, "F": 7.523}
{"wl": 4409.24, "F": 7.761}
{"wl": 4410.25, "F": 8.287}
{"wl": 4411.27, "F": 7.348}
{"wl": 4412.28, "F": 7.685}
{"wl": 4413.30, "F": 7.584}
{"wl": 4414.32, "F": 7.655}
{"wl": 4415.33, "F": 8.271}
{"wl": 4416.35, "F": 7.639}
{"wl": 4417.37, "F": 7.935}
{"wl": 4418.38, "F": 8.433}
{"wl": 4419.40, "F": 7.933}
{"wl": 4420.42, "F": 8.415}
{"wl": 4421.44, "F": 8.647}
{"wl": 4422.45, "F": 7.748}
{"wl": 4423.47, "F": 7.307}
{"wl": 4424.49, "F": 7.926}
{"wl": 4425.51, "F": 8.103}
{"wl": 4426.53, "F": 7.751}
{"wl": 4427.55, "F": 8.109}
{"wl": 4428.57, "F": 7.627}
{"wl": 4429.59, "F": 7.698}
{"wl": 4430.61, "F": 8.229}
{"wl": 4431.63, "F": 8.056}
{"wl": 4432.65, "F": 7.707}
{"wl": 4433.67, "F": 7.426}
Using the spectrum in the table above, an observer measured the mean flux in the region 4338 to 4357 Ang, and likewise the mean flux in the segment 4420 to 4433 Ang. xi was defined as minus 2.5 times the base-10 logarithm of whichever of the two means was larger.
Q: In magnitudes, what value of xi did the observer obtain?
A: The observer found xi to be -2.25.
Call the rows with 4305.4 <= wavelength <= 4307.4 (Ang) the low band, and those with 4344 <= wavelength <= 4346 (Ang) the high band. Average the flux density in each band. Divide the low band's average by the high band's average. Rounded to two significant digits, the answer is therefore 0.90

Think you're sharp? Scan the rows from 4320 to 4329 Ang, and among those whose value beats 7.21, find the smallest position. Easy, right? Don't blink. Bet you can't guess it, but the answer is 4325.77 Ang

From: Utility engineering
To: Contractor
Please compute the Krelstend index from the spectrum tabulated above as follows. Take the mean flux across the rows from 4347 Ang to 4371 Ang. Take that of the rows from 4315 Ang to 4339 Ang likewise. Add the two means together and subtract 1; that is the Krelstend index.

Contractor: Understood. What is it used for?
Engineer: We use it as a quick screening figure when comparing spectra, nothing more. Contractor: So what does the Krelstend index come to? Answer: 13.4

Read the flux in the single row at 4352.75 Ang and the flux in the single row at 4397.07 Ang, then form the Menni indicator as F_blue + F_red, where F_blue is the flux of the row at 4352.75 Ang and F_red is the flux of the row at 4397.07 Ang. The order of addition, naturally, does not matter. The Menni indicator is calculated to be 13.8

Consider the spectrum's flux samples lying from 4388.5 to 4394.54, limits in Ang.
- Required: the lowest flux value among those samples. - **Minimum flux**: 6.972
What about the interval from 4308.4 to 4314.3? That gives 5.457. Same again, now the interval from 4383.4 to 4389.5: 6.476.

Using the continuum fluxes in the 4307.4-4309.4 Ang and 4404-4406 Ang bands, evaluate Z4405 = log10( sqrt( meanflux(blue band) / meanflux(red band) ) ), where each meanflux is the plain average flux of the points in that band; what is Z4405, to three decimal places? -0.043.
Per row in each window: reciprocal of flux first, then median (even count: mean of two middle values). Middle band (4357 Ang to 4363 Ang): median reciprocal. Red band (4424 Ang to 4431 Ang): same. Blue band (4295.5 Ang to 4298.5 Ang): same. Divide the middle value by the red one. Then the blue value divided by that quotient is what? 0.139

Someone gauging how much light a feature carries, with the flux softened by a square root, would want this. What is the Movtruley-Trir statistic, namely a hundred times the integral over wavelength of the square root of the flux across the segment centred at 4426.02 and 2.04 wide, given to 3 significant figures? 574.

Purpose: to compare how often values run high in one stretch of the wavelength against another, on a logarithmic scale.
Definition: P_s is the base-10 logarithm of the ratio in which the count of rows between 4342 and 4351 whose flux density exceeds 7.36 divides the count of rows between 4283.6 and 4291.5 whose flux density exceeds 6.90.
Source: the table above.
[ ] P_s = 0.6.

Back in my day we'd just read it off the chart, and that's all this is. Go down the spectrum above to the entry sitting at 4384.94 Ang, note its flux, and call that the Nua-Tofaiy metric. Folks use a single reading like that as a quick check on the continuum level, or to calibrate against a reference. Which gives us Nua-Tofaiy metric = 6.476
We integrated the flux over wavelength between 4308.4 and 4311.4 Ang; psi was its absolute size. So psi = 18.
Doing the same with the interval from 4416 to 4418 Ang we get 16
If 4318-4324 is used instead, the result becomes 42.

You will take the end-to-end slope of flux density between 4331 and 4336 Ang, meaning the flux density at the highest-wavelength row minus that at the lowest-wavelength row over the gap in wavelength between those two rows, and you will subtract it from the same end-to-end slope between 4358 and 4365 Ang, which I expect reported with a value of 0.40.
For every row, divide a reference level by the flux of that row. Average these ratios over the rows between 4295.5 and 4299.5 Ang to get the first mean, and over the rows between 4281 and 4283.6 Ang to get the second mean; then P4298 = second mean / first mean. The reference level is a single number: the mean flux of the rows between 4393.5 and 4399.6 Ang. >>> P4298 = 0.90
